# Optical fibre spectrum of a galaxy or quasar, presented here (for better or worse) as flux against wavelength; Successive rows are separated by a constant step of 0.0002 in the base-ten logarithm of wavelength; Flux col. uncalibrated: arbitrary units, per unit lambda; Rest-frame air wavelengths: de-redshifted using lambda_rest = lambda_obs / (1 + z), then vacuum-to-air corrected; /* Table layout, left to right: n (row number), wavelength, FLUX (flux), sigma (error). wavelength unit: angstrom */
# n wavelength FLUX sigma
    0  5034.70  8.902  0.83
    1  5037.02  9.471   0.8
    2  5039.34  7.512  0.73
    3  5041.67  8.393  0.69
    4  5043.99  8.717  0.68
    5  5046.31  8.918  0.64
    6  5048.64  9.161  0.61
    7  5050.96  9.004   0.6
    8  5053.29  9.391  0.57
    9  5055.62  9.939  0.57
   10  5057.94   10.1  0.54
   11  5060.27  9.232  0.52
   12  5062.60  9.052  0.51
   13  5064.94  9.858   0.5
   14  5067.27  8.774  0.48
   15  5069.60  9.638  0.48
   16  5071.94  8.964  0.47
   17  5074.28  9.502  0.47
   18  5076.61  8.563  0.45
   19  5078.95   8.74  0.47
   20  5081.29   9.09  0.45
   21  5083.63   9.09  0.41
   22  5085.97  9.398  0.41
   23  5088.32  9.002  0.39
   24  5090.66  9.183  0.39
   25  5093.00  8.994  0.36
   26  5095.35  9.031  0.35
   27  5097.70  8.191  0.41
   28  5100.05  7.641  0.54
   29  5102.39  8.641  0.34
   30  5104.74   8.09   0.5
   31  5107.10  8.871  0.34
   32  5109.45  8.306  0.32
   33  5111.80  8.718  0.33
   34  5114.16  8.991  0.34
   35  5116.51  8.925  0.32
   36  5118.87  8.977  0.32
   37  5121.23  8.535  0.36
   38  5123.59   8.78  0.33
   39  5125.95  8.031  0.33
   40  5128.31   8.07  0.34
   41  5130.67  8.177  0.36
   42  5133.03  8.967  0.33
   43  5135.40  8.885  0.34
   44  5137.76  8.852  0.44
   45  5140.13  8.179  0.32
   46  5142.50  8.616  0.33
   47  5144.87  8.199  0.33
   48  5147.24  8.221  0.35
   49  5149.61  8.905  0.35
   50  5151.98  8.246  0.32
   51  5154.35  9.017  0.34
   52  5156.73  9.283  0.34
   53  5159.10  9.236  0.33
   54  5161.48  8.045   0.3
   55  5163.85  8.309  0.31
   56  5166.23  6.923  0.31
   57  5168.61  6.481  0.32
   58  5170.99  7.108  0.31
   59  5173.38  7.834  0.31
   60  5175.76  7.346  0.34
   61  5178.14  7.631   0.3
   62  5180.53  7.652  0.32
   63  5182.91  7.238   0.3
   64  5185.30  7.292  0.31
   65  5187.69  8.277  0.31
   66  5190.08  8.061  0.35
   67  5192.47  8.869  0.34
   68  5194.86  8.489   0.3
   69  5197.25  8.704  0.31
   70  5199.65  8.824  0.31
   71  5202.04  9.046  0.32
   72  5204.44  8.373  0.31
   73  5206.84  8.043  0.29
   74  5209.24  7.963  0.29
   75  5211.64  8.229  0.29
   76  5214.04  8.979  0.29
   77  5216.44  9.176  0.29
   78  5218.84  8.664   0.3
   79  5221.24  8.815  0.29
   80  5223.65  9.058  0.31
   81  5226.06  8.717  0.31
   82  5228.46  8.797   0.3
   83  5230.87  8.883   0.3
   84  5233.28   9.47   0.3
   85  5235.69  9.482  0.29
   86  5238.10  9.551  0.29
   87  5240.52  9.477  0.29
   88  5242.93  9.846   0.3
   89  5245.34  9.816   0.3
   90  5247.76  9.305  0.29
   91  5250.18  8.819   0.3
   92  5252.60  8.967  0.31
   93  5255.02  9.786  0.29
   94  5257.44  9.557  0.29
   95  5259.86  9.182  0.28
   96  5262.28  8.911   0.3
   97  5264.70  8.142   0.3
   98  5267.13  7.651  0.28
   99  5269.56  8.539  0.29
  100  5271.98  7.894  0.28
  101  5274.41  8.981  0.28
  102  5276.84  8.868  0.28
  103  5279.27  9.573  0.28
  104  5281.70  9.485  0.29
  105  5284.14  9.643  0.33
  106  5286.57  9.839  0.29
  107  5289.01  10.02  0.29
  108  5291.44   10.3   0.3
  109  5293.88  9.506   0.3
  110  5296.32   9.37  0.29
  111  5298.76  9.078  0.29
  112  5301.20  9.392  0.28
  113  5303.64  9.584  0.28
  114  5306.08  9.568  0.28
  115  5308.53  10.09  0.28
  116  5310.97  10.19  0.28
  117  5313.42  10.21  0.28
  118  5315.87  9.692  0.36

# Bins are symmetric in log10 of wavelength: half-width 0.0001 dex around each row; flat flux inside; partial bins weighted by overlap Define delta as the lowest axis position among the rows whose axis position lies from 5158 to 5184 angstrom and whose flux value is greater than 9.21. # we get 5159.10 angstrom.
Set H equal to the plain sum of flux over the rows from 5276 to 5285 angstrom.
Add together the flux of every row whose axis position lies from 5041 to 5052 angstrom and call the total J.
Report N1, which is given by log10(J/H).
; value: 0.07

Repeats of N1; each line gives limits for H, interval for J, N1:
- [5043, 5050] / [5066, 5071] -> -0.16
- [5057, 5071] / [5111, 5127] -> 0.03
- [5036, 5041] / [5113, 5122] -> 0.32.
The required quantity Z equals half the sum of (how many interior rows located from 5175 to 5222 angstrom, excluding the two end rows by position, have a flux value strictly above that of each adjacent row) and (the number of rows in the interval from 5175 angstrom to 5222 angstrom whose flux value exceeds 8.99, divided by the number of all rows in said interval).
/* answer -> 2.55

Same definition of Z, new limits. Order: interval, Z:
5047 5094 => 3.40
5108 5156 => 3.05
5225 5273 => 2.25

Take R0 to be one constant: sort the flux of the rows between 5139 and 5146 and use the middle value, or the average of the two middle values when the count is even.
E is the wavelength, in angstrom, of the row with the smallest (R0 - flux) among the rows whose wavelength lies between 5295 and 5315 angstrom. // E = 5313.42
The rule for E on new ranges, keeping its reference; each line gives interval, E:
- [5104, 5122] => 5114.16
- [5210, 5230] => 5216.44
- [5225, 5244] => 5242.93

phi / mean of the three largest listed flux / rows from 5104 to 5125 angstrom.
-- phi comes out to 9.0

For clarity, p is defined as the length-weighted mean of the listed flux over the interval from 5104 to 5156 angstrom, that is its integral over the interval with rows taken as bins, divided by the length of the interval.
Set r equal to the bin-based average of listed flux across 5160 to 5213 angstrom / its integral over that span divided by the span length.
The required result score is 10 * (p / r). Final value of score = 10.79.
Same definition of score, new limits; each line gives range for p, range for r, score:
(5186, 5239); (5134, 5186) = 10.81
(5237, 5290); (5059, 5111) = 10.30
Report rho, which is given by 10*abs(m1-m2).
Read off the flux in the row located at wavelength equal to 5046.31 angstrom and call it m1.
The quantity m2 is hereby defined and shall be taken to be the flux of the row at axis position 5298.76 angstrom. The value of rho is 2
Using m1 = 8.918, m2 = 9.078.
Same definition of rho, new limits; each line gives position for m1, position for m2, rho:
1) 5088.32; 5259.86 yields 2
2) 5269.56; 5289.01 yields 15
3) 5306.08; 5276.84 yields 7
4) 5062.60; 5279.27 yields 5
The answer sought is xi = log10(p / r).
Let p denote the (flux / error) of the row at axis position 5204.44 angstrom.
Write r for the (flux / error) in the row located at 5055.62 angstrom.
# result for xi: 0.19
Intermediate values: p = 27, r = 17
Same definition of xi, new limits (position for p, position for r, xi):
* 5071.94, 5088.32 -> -0.08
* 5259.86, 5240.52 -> 0.00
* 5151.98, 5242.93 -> -0.11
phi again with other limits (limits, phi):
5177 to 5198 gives 8.7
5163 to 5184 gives 7.9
